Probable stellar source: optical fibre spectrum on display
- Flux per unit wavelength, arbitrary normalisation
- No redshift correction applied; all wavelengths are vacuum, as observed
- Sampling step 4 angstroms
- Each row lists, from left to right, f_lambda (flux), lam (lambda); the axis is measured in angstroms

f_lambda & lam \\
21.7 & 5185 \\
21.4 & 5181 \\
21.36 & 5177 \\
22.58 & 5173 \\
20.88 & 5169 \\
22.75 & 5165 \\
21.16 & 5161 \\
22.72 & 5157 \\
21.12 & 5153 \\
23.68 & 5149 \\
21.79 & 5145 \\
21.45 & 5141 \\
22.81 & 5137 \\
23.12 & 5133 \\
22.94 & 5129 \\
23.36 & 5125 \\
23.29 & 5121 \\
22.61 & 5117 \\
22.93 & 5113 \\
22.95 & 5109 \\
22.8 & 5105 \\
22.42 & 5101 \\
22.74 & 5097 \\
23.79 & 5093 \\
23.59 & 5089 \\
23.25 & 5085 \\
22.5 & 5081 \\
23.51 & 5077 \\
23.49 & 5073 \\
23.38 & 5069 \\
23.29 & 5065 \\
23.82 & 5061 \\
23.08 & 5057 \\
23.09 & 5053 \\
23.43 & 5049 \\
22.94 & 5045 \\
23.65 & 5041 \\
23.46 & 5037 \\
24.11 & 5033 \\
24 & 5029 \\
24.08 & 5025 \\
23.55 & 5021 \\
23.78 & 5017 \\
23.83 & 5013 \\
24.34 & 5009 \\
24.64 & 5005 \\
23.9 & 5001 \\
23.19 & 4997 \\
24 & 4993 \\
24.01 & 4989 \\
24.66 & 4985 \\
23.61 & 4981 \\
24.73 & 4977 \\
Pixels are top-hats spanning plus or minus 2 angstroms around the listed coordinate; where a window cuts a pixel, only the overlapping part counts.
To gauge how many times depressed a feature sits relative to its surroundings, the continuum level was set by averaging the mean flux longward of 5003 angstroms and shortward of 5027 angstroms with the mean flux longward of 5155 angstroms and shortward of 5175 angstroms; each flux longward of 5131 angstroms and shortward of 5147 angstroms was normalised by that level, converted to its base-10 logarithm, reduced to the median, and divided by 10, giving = -0.0014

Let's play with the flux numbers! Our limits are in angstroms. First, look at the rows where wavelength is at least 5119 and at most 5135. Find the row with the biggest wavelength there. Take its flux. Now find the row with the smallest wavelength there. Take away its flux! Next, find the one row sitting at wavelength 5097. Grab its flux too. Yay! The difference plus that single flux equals 22.6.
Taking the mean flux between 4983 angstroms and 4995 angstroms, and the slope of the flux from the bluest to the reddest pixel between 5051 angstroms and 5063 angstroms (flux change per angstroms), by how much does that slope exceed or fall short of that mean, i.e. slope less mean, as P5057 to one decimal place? -24.1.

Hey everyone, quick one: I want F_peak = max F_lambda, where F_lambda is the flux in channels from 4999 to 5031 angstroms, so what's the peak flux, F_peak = 24.64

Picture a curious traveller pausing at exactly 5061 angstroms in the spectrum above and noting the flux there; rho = 23.82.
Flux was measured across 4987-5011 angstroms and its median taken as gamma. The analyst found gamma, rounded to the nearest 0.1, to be 24.0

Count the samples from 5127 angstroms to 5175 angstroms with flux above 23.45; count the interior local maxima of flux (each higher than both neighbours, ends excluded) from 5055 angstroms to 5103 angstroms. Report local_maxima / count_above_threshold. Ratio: 3.0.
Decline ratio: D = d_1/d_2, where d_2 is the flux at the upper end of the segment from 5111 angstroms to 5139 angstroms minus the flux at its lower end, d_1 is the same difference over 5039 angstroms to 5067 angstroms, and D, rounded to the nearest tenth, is 3.0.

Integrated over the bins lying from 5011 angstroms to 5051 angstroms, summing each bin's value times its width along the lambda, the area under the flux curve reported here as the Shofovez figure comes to 947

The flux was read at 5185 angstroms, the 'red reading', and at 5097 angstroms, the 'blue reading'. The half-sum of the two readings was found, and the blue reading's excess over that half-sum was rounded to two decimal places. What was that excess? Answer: 0.52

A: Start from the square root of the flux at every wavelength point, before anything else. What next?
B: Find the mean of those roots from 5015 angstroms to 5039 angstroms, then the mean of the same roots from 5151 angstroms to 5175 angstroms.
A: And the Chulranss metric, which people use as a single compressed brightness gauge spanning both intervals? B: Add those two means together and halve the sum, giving 4.78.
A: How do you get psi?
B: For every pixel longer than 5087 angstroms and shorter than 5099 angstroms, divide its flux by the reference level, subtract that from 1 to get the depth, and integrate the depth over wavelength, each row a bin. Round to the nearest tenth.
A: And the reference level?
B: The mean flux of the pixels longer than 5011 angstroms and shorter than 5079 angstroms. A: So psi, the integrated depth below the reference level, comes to 0.1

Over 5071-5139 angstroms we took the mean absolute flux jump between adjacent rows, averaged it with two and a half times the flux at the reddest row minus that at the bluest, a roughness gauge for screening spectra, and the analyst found -0.7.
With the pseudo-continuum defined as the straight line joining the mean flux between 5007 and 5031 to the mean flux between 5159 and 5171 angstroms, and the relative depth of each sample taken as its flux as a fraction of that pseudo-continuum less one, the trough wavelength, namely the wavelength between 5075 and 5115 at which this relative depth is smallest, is 5081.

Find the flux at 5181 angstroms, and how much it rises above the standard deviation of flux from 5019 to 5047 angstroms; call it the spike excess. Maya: 21.0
